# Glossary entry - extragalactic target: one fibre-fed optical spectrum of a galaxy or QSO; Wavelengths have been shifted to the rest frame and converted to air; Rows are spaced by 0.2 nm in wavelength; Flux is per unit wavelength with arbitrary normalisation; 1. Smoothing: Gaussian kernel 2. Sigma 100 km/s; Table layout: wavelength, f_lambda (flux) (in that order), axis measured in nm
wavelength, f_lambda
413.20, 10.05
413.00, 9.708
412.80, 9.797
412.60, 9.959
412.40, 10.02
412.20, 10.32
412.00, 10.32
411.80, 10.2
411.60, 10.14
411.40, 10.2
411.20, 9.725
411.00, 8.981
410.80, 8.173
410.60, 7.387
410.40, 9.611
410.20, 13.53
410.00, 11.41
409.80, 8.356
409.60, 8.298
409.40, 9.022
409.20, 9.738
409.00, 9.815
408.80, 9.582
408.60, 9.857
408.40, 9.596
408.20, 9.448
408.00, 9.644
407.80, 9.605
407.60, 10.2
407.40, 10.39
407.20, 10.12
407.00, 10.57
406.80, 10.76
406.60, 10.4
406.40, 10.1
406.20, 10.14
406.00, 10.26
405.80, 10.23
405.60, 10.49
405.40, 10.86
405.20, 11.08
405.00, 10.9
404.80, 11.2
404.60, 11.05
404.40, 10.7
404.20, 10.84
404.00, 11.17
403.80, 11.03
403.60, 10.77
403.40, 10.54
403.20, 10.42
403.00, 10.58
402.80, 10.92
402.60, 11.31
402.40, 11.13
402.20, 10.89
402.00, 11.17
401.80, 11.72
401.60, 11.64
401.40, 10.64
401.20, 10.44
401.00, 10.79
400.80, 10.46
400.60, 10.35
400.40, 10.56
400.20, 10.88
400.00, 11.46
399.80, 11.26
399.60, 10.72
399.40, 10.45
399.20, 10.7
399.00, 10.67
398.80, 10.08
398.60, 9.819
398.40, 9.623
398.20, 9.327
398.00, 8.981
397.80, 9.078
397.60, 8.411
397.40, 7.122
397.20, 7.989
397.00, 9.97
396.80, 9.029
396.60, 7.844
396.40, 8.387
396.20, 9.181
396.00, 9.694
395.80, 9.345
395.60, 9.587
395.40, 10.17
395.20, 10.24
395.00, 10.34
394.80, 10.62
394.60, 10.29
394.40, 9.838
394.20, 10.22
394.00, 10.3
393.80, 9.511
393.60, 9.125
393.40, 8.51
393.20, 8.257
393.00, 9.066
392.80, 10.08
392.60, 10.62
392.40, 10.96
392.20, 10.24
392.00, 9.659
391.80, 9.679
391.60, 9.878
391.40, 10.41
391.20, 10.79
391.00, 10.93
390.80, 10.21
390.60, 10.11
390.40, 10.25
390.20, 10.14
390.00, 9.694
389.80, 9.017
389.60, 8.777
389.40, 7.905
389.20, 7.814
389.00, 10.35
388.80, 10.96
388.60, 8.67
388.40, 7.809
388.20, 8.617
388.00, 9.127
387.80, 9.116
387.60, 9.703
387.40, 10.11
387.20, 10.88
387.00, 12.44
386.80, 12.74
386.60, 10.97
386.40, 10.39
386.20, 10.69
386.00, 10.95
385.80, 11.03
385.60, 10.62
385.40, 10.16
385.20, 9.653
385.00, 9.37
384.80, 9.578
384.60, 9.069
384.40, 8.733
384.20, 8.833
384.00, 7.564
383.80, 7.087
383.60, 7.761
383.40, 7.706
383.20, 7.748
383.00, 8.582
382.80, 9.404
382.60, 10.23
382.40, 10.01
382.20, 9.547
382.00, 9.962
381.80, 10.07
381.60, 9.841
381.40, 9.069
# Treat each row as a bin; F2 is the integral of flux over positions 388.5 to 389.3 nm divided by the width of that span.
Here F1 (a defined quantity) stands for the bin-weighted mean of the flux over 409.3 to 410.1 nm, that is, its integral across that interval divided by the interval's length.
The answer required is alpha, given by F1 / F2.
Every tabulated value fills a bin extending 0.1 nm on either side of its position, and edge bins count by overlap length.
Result 0.98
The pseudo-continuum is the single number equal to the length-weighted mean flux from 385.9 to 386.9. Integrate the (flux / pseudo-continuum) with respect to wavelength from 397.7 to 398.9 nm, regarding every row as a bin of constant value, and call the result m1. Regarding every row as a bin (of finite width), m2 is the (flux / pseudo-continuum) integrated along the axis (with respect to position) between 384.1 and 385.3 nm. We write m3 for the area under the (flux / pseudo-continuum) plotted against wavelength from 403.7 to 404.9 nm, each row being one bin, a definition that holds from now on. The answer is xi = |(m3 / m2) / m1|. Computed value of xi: 1.17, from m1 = 1.02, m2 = 0.99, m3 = 1.18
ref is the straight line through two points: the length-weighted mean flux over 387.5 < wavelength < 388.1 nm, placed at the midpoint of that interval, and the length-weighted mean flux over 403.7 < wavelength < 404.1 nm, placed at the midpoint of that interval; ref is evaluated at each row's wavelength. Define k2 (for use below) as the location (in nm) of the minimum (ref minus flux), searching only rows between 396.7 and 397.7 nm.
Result 397.00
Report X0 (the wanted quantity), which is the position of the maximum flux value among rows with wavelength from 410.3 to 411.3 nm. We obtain 411.20 nm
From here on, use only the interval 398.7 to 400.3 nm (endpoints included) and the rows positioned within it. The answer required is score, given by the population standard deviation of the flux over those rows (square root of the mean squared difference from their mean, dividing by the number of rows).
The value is 0.4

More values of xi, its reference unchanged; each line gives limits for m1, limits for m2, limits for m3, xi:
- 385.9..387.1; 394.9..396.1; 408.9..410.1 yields 0.78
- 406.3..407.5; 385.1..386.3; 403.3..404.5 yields 0.92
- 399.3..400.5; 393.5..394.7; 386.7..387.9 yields 0.94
